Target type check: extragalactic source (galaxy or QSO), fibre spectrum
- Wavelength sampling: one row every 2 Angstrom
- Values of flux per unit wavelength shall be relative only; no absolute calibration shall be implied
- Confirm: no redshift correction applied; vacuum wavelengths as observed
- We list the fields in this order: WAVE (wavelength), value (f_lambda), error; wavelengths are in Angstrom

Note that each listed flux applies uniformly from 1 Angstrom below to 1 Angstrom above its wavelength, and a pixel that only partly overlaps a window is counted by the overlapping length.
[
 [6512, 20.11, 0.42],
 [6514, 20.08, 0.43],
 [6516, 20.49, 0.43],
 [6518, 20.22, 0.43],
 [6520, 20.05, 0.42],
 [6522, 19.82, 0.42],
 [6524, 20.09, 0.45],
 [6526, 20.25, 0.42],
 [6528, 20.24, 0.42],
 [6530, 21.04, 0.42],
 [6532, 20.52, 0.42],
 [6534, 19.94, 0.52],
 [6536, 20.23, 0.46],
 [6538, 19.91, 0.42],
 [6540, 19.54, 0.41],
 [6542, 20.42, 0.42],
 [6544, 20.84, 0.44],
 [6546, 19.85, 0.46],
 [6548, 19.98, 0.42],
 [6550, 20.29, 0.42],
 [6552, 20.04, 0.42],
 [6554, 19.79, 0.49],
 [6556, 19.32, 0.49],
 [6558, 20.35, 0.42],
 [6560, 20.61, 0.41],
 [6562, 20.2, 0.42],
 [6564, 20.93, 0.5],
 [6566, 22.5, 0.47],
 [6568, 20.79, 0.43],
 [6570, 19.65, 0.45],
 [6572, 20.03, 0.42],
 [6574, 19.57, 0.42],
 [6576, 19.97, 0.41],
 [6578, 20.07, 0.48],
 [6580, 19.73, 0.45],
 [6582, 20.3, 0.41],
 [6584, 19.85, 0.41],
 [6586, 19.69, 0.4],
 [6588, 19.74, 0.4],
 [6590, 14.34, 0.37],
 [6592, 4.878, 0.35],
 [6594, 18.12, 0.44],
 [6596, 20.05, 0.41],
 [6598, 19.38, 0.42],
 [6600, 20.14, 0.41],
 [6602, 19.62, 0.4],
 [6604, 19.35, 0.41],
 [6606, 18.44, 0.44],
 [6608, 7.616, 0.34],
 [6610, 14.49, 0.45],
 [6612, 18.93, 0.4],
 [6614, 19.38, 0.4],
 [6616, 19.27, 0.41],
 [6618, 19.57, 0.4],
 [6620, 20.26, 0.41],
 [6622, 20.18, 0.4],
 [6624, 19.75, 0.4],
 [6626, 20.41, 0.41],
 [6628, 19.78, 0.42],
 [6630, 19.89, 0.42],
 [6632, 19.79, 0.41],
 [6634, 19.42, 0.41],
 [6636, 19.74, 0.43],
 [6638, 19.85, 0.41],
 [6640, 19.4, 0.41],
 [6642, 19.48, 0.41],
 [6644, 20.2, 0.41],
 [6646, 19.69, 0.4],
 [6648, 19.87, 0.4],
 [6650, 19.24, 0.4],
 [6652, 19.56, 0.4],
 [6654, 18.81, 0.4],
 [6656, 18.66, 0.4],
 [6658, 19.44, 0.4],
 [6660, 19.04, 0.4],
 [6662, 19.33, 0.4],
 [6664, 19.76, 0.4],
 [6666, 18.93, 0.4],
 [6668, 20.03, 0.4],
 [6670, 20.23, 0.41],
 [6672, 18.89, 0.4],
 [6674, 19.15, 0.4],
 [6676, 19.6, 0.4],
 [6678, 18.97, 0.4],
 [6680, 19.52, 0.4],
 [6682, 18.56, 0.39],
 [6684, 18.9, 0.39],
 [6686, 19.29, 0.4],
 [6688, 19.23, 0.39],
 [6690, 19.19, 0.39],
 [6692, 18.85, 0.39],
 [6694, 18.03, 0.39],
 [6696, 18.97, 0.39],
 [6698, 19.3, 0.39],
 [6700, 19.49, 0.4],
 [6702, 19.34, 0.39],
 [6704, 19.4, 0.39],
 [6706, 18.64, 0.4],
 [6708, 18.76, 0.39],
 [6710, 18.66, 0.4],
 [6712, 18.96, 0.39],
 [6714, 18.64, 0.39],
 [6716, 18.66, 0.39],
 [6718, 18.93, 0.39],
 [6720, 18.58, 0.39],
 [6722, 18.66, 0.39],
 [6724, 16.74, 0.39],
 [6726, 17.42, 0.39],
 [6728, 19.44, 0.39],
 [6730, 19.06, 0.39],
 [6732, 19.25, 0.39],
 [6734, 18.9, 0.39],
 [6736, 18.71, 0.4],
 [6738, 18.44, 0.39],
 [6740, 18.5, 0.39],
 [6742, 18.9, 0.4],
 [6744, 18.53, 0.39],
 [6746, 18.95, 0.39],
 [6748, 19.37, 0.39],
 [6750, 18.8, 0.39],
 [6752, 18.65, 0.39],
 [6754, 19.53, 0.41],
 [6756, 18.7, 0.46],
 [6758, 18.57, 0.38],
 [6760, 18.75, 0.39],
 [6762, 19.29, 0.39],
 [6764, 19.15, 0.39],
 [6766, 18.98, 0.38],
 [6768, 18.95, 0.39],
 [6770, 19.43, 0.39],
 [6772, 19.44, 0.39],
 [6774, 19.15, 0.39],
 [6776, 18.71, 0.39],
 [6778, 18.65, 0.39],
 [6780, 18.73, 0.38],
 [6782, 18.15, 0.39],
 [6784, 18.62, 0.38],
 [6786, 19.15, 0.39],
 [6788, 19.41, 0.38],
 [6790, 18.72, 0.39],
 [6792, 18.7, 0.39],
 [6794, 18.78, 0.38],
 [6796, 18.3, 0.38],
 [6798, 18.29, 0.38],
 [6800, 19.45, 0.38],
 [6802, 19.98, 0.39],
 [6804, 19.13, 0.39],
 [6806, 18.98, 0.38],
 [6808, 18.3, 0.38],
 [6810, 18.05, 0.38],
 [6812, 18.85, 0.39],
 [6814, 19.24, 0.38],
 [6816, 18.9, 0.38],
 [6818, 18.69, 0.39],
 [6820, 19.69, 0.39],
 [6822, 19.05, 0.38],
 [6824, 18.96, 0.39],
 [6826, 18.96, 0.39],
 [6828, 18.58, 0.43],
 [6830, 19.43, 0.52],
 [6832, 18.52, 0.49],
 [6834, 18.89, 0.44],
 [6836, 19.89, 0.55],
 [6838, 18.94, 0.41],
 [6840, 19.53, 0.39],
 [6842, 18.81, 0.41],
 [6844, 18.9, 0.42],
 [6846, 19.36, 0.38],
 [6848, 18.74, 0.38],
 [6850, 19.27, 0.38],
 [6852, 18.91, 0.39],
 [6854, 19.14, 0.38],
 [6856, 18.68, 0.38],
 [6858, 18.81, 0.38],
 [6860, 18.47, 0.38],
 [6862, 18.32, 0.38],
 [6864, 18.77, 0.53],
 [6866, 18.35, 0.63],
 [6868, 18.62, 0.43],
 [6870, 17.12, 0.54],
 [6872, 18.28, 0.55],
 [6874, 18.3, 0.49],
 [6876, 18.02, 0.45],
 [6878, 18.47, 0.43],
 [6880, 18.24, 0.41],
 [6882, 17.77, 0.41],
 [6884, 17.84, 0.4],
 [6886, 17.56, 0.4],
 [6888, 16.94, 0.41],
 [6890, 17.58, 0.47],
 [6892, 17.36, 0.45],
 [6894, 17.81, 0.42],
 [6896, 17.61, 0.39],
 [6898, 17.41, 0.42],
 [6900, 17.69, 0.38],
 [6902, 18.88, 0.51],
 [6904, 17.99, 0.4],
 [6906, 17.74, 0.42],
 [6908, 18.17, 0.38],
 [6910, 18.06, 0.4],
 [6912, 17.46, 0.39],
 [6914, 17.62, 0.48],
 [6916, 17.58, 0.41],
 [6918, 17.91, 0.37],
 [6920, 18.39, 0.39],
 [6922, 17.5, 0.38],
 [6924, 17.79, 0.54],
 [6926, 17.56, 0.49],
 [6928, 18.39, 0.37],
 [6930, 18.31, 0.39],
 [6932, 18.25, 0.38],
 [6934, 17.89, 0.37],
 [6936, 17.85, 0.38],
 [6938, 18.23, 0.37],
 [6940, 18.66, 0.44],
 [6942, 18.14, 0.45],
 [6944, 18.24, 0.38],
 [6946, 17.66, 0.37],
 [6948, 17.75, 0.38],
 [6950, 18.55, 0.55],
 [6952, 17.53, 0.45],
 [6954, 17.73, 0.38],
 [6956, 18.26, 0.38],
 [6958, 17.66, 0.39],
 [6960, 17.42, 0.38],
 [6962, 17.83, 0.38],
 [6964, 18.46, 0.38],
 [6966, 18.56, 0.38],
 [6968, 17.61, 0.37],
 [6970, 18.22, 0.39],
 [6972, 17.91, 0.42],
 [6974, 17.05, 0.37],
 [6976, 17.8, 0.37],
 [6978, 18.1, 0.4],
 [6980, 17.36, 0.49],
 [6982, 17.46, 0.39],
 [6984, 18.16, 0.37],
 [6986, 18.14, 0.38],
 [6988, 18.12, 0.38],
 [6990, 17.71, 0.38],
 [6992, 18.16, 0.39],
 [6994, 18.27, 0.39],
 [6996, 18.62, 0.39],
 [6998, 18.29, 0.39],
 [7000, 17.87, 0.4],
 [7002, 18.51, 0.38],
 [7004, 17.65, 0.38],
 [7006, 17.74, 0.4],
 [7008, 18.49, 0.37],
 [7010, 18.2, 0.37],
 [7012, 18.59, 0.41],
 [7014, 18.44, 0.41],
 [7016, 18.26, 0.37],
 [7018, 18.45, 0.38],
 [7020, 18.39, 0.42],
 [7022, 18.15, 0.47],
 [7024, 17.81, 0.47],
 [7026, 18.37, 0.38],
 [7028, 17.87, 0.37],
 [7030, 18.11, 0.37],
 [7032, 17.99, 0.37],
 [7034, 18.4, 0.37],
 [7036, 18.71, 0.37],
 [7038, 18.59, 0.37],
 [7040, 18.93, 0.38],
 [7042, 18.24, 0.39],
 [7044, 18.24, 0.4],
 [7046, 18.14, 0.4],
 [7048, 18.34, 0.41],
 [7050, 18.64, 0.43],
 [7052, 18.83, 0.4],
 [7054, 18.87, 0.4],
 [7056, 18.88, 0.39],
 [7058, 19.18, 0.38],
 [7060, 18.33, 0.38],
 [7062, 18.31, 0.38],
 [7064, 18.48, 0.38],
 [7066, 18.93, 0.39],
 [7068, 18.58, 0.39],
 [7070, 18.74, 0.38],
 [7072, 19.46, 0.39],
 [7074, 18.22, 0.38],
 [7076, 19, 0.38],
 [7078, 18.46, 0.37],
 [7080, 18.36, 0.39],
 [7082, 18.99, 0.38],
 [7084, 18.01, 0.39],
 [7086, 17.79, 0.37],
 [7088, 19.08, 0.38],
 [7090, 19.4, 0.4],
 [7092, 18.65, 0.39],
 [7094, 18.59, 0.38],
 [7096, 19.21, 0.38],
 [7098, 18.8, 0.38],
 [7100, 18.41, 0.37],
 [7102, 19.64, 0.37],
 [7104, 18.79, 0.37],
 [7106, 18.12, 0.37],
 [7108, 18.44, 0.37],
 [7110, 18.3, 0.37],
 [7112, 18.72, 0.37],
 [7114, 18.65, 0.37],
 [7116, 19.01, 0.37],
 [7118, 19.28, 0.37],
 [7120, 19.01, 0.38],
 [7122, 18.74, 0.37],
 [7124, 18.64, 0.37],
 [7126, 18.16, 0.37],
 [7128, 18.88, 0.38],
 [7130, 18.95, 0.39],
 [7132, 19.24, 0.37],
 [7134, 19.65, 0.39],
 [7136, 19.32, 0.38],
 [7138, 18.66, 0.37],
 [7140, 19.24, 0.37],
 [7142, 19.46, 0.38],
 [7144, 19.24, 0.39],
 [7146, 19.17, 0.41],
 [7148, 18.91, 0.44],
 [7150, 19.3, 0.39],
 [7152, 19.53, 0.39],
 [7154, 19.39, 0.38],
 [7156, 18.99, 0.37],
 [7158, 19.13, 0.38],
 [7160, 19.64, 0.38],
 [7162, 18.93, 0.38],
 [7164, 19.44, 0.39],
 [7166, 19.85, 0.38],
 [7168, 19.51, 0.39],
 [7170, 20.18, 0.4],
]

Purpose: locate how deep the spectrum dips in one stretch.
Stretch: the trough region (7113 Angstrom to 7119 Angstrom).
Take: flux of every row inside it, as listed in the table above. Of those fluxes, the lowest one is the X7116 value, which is 18.65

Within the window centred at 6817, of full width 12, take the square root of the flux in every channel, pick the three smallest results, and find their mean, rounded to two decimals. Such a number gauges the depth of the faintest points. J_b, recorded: 4.34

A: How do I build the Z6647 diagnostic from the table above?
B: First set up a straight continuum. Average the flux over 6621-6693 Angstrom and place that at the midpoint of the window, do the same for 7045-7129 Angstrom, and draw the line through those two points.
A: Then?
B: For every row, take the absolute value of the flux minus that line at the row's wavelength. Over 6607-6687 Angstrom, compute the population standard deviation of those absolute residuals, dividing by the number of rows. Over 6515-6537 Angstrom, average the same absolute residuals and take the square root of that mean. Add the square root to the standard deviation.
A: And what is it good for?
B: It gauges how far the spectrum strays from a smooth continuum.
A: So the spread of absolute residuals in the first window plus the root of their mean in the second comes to 2.7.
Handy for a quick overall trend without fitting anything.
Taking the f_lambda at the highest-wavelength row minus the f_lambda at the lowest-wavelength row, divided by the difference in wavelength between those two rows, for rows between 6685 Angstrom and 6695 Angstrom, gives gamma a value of -0.16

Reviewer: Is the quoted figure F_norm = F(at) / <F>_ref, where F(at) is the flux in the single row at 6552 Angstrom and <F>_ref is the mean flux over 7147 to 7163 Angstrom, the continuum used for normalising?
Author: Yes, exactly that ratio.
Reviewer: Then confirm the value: 1.042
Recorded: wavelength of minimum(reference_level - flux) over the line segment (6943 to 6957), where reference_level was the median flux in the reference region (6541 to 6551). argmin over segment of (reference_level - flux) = 6950 Angstrom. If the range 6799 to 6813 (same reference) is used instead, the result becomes 6802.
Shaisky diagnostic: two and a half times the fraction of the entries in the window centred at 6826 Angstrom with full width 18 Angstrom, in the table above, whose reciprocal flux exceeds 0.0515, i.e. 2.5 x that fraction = 1.9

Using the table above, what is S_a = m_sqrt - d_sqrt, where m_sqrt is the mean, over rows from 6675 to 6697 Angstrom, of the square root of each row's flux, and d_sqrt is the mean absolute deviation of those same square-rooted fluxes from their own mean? 4.32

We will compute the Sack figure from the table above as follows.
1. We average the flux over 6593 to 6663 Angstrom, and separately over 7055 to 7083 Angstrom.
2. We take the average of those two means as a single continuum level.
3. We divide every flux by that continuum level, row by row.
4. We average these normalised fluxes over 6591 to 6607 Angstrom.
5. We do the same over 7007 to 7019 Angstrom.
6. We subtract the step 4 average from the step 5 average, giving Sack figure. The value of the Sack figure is 0.05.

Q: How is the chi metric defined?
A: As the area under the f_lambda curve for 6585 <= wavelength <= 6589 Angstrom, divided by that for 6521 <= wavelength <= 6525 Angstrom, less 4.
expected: -3.01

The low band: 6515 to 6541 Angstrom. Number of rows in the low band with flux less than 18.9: 0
